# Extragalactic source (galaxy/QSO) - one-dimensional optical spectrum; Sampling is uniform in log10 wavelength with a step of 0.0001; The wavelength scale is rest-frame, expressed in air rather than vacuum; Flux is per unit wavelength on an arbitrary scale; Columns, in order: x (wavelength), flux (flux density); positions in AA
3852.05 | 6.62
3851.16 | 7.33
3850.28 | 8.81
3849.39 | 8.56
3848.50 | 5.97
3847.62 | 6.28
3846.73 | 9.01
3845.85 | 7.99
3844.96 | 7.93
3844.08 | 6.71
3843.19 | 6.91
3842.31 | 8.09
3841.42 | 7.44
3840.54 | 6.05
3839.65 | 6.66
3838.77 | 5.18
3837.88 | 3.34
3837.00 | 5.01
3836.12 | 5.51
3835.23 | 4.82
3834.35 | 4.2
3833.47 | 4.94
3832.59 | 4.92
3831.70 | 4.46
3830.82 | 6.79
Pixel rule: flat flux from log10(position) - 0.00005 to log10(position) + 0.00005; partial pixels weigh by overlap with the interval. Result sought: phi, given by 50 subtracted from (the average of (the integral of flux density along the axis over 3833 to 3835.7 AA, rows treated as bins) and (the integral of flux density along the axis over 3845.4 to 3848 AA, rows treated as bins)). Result -33.6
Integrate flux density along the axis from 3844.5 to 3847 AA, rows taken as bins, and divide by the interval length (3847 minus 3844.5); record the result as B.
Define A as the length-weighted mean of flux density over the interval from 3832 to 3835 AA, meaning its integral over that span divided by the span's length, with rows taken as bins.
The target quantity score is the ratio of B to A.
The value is 1.8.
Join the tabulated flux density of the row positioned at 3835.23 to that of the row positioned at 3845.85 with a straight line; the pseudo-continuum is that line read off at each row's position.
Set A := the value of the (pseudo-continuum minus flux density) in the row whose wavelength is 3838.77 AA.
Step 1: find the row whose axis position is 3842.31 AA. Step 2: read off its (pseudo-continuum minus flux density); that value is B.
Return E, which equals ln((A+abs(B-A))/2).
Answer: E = 0.2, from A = 0.7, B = -1.2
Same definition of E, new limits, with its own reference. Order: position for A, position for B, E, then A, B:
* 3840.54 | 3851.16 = 0.1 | 0.4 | 2.2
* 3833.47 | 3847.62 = 0.1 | -0.6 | 2.2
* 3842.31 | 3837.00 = -1.8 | -1.2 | 0.3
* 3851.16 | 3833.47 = 0.9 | 2.2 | -0.6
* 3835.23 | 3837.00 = -1.8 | 0.0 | 0.3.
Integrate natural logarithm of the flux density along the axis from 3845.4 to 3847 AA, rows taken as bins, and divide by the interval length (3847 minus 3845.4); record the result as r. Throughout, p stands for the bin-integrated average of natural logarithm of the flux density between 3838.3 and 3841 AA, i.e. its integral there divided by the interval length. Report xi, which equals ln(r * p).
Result 1.33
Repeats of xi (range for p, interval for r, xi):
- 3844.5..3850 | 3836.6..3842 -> 1.24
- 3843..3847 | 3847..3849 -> 1.33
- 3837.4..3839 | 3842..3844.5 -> 1.01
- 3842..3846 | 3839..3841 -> 1.30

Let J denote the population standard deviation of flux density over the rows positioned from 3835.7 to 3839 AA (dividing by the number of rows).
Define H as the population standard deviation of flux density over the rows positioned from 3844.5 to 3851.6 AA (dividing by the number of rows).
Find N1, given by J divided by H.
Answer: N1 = 0.79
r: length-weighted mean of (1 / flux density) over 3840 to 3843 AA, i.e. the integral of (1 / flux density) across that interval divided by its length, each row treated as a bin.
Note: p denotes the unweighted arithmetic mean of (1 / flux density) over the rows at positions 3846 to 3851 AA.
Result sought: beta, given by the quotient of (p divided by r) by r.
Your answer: 6.7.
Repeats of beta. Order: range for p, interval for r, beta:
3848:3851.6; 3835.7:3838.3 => 2.6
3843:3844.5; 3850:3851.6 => 9.2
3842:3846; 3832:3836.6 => 3.1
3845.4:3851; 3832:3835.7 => 2.9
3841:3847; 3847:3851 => 6.9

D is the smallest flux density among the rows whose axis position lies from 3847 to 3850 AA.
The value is 5.97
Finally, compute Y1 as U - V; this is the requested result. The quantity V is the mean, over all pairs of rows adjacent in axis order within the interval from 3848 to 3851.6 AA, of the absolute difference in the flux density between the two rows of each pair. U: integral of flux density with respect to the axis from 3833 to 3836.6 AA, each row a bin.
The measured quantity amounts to 16.1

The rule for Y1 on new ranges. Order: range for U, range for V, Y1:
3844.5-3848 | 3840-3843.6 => 26.3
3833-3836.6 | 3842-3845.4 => 16.7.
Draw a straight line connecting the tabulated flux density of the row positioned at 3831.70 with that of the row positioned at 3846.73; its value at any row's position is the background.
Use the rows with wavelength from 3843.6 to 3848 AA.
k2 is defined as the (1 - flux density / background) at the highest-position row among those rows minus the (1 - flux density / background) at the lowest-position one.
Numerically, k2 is 0.14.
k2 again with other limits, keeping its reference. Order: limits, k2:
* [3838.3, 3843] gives -0.27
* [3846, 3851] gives 0.13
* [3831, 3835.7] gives 0.13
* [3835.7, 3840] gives -0.02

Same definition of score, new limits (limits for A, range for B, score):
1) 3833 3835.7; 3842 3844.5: 1.5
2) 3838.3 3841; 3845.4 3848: 1.3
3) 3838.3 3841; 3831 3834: 0.8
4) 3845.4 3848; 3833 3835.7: 0.6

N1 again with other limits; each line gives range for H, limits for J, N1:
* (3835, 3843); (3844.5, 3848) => 0.72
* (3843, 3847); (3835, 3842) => 1.40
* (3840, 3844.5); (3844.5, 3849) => 1.66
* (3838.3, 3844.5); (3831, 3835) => 0.36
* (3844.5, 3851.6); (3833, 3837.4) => 0.40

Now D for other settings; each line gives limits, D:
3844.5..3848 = 6.28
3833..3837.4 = 4.2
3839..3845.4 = 6.05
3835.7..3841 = 3.34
